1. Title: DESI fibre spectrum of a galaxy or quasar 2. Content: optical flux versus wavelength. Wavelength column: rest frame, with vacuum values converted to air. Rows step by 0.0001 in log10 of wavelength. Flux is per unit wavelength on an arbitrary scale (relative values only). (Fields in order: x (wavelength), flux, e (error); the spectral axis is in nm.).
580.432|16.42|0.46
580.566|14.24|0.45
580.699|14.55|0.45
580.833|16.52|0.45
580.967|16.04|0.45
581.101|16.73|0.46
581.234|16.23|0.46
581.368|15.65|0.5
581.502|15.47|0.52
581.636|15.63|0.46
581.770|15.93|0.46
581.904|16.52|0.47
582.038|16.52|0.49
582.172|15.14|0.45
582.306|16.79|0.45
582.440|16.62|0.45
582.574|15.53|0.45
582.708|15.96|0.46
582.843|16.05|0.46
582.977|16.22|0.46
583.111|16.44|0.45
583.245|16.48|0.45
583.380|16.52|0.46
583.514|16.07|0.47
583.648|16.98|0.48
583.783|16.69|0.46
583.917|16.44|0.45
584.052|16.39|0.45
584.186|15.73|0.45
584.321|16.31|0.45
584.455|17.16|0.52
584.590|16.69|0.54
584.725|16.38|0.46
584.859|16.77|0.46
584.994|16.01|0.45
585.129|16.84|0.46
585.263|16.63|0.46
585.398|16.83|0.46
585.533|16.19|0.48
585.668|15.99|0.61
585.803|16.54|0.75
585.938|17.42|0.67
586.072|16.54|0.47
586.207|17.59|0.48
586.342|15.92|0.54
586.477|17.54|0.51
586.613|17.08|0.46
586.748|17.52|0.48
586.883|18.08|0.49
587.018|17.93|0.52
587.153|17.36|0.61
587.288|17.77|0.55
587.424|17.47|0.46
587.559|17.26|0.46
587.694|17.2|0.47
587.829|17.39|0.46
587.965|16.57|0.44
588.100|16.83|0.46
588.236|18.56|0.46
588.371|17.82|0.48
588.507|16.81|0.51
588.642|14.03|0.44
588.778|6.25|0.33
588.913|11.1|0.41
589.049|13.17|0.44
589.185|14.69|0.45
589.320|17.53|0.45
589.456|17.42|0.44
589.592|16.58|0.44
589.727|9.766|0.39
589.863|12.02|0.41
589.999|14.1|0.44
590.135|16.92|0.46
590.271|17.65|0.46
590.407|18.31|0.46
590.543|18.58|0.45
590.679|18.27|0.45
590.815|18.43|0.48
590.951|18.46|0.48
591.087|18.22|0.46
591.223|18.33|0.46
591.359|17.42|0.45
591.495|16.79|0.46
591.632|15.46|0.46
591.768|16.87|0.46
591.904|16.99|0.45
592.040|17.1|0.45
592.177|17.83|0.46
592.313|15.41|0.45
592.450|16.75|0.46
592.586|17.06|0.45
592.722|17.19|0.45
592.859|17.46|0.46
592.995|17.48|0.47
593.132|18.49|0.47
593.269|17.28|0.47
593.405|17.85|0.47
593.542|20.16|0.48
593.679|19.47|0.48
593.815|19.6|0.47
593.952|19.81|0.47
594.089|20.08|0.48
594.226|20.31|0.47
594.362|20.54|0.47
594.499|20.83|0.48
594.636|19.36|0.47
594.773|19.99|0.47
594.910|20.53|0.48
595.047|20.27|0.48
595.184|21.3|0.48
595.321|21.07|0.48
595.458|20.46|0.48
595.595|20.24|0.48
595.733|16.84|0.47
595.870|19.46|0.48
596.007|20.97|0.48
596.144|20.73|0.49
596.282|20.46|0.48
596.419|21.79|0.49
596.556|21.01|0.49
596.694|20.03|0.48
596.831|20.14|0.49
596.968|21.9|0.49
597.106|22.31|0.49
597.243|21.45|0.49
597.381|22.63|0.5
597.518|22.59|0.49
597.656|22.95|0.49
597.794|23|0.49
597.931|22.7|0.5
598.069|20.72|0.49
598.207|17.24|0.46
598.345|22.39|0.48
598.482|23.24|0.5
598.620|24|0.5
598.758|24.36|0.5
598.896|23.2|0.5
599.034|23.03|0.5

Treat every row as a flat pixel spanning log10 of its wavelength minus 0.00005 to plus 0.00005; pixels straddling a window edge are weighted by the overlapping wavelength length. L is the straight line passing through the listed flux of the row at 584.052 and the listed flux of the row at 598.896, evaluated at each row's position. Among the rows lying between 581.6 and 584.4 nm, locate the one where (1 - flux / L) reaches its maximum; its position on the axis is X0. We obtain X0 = 584.186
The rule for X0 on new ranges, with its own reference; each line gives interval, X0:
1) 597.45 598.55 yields 598.207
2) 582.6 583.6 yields 583.514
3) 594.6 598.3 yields 598.207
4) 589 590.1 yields 589.727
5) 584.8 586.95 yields 586.342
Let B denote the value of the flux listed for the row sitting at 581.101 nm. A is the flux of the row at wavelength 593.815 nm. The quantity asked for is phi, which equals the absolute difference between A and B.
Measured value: 2.9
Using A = 19.6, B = 16.73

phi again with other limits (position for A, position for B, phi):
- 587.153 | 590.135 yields 0.4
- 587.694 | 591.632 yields 1.7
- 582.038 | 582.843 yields 0.5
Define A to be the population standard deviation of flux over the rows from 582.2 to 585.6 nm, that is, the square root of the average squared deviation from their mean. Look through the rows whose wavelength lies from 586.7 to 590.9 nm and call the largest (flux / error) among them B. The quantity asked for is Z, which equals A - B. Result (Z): -40.9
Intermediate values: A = 0.4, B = 41.3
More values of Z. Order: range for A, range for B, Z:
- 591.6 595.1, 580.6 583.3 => -35.7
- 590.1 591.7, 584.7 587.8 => -37.1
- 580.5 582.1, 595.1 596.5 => -43.7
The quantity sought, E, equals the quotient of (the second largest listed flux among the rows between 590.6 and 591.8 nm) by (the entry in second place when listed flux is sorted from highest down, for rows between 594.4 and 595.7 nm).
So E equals 0.87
